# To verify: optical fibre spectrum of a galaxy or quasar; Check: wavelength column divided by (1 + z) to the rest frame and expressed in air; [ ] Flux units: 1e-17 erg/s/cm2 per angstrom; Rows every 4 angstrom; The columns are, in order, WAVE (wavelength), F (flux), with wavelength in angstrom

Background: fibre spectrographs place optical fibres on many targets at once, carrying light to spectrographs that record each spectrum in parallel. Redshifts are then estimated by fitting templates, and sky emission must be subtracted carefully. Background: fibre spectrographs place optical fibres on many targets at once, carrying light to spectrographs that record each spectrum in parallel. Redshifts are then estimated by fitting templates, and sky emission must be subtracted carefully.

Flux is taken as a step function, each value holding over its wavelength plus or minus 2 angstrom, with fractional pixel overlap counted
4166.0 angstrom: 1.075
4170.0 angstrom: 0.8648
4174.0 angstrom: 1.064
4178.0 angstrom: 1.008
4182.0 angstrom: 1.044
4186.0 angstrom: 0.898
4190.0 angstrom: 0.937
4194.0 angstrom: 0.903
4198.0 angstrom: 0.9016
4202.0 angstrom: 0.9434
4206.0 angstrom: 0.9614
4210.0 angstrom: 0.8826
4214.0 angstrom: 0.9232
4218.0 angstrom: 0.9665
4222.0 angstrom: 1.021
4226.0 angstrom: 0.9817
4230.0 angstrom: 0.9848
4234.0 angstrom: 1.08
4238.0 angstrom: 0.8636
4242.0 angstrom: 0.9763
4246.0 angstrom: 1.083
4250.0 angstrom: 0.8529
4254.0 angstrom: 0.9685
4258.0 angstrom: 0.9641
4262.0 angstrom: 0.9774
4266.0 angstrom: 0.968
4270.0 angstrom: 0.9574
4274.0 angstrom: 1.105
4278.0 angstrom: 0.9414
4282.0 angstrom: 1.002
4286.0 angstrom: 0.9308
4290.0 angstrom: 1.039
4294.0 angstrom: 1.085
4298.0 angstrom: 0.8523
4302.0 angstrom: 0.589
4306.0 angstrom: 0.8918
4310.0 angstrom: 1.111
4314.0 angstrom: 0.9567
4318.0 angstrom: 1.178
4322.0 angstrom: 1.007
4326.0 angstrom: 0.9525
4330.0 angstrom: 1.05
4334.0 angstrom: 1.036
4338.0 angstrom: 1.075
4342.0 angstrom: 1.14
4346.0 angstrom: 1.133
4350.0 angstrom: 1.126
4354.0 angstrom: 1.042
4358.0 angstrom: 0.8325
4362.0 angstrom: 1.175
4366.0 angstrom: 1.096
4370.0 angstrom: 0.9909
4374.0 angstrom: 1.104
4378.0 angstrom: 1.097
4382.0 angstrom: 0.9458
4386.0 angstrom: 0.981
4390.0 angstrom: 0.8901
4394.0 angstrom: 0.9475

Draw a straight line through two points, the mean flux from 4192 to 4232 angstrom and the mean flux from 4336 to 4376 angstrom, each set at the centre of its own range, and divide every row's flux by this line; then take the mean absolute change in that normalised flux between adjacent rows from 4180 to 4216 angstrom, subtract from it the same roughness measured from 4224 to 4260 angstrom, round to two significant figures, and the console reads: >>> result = -0.059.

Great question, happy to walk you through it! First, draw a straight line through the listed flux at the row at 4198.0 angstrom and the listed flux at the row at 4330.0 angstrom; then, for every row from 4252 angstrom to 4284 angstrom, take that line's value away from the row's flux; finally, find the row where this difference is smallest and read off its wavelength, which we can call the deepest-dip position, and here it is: 4278.0 angstrom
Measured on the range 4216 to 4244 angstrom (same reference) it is 4238.0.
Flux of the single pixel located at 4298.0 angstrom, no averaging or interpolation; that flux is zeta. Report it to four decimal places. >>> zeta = 0.8523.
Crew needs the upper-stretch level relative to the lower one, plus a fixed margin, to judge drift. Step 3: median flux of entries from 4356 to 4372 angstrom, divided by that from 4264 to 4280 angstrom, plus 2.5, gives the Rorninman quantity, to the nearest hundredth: 3.58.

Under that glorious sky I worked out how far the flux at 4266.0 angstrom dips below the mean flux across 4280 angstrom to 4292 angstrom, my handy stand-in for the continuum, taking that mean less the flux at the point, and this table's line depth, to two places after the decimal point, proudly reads 0.02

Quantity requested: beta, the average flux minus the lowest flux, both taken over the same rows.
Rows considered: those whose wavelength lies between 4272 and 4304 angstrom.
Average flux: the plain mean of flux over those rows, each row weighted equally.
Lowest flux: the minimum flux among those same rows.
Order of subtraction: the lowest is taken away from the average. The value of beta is 0.35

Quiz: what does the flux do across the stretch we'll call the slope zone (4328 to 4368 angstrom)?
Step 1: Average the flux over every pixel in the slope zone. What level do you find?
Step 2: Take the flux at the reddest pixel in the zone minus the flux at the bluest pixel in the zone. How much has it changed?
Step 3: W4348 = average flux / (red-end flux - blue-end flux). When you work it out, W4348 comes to 23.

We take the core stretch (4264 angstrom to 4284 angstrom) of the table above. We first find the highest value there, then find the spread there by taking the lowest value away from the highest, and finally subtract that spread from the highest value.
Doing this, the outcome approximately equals 0.941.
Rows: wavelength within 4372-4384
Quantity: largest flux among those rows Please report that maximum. 1.104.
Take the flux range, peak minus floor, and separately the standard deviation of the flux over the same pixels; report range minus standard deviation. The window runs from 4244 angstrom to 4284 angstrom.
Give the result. 0.18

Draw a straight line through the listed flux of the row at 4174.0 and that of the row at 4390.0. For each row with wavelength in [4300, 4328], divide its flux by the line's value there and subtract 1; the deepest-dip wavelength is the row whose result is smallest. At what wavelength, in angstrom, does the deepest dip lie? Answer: 4302.0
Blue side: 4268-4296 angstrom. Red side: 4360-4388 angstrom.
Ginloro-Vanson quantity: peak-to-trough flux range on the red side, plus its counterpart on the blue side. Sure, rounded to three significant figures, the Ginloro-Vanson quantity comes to 0.403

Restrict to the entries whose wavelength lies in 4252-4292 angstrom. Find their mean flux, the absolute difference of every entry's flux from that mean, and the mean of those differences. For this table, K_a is 0.038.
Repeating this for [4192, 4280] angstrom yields 0.046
